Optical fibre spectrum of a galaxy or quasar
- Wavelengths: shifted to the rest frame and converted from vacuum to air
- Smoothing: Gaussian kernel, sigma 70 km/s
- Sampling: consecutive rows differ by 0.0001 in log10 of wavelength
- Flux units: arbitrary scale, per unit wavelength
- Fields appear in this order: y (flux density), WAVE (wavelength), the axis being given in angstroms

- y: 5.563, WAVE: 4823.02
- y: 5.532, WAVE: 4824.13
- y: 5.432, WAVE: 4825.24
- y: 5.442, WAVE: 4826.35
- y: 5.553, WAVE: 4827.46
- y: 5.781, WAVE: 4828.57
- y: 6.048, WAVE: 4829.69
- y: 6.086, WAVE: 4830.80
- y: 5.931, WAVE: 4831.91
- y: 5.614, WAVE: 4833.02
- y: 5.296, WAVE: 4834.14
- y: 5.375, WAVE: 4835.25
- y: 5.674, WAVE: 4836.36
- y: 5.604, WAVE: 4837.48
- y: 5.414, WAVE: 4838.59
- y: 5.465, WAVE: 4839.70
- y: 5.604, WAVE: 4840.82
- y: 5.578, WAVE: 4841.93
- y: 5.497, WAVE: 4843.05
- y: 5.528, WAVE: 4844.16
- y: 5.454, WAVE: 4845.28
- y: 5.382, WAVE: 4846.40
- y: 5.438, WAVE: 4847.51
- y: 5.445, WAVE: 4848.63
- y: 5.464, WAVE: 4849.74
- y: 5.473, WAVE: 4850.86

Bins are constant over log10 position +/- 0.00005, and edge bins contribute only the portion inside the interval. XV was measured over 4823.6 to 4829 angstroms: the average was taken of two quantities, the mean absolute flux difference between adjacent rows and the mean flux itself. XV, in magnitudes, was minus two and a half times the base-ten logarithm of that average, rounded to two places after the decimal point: -1.13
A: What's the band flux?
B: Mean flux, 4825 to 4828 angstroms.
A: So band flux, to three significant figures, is 5.48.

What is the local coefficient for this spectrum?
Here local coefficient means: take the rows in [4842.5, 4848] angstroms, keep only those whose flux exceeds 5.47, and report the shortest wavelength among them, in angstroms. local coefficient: 4843.05 angstroms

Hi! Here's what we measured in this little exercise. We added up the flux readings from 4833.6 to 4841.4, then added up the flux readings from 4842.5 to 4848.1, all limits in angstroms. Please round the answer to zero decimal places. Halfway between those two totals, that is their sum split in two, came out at 33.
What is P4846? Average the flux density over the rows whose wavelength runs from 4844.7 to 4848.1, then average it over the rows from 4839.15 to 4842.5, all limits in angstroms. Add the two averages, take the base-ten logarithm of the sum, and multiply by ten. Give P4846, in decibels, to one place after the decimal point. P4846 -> 10.4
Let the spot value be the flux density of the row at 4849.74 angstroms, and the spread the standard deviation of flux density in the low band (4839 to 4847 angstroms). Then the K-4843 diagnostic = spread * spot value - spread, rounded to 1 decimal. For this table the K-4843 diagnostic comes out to 0.3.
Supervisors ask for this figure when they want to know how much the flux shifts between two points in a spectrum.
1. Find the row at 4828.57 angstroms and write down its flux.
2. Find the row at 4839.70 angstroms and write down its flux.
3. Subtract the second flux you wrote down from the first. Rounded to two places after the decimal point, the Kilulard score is 0.32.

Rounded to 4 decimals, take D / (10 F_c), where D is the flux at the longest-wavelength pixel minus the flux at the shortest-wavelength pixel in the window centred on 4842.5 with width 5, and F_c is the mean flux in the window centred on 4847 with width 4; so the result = -0.0014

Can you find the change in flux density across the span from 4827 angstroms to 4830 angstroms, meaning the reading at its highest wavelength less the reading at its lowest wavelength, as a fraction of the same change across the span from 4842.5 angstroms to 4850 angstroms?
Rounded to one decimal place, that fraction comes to -15.0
